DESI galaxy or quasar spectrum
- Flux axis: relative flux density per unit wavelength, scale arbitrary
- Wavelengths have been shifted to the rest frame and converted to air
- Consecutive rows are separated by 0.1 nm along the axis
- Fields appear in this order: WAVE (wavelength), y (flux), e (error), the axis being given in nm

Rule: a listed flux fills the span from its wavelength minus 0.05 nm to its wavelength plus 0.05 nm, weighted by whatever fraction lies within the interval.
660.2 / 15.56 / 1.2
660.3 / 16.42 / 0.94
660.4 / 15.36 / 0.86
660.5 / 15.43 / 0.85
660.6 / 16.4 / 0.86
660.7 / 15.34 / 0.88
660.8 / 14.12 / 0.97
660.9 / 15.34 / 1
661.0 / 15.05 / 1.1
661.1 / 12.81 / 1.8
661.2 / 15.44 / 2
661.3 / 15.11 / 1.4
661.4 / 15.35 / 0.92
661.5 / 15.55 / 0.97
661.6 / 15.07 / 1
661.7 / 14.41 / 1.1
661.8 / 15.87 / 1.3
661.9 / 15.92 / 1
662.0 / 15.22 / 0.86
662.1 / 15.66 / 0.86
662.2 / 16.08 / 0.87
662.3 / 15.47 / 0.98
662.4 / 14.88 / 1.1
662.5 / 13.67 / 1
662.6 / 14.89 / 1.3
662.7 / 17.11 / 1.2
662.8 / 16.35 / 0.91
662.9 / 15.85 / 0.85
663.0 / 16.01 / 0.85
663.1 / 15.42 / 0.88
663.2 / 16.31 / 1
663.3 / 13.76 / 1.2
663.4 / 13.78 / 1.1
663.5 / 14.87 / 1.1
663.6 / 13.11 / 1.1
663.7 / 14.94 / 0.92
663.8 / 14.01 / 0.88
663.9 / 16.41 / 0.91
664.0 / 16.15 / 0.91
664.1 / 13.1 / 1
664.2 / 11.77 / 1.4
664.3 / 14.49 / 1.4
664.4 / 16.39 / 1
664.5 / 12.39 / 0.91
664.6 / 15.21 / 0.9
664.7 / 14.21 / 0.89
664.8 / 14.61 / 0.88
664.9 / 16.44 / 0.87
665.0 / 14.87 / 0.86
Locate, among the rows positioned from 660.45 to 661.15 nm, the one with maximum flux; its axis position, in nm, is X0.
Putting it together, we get 660.6 nm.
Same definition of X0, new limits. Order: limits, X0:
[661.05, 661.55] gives 661.5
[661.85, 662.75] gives 662.7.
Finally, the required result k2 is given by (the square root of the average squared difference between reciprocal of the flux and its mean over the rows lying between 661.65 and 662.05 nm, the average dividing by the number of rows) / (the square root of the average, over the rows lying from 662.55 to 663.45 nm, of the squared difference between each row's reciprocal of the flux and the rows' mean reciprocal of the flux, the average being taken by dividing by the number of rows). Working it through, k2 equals 0.6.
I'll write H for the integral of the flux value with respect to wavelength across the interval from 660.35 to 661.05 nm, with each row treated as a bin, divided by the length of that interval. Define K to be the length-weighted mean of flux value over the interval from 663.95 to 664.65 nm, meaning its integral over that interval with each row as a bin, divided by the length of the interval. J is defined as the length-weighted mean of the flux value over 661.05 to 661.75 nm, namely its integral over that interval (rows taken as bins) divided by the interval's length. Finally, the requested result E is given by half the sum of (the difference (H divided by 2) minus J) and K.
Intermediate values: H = 15.3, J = 14.8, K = 14.2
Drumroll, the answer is 3.52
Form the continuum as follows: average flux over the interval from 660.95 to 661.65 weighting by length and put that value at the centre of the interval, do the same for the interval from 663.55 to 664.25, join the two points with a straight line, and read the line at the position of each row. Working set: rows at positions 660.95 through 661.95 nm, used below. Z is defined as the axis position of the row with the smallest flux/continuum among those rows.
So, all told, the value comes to 661.1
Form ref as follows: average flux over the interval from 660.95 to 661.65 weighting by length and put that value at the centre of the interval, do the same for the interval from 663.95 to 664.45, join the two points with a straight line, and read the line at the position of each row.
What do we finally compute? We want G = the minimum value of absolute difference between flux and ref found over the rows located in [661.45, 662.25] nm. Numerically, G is 0.21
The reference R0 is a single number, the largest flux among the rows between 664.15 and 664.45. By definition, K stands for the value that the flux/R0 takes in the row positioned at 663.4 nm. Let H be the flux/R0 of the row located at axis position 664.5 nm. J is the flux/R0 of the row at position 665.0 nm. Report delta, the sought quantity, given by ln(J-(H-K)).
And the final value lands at -0.01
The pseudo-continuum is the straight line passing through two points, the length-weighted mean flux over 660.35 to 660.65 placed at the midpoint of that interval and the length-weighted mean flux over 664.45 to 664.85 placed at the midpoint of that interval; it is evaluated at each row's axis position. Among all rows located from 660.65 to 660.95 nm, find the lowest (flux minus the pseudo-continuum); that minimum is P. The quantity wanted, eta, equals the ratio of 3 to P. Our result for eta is -2.0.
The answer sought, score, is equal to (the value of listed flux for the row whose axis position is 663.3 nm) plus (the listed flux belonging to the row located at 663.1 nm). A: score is 29.2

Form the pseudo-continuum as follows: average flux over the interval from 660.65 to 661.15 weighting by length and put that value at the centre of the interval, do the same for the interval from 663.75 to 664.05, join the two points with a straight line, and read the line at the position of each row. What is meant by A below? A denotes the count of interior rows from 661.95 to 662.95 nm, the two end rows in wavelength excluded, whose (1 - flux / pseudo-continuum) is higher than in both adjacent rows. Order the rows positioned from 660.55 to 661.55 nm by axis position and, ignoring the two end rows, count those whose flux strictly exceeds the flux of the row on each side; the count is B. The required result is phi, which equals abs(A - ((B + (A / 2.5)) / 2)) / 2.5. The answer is 0.08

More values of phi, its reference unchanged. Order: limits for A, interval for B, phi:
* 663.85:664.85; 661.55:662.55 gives 0.56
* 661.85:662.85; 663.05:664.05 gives 0.16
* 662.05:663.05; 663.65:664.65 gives 0.24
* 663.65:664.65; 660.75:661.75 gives 0.36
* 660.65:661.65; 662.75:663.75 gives 0.36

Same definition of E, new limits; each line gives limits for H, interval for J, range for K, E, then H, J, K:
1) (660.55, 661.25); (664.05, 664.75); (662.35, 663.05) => 4.53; 14.9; 13.9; 15.5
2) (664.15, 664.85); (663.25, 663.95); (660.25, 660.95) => 4.08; 14.2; 14.4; 15.5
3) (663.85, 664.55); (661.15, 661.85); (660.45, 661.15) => 3.43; 14.4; 15.3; 14.9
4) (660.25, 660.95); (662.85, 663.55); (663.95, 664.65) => 3.41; 15.5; 15.1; 14.2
